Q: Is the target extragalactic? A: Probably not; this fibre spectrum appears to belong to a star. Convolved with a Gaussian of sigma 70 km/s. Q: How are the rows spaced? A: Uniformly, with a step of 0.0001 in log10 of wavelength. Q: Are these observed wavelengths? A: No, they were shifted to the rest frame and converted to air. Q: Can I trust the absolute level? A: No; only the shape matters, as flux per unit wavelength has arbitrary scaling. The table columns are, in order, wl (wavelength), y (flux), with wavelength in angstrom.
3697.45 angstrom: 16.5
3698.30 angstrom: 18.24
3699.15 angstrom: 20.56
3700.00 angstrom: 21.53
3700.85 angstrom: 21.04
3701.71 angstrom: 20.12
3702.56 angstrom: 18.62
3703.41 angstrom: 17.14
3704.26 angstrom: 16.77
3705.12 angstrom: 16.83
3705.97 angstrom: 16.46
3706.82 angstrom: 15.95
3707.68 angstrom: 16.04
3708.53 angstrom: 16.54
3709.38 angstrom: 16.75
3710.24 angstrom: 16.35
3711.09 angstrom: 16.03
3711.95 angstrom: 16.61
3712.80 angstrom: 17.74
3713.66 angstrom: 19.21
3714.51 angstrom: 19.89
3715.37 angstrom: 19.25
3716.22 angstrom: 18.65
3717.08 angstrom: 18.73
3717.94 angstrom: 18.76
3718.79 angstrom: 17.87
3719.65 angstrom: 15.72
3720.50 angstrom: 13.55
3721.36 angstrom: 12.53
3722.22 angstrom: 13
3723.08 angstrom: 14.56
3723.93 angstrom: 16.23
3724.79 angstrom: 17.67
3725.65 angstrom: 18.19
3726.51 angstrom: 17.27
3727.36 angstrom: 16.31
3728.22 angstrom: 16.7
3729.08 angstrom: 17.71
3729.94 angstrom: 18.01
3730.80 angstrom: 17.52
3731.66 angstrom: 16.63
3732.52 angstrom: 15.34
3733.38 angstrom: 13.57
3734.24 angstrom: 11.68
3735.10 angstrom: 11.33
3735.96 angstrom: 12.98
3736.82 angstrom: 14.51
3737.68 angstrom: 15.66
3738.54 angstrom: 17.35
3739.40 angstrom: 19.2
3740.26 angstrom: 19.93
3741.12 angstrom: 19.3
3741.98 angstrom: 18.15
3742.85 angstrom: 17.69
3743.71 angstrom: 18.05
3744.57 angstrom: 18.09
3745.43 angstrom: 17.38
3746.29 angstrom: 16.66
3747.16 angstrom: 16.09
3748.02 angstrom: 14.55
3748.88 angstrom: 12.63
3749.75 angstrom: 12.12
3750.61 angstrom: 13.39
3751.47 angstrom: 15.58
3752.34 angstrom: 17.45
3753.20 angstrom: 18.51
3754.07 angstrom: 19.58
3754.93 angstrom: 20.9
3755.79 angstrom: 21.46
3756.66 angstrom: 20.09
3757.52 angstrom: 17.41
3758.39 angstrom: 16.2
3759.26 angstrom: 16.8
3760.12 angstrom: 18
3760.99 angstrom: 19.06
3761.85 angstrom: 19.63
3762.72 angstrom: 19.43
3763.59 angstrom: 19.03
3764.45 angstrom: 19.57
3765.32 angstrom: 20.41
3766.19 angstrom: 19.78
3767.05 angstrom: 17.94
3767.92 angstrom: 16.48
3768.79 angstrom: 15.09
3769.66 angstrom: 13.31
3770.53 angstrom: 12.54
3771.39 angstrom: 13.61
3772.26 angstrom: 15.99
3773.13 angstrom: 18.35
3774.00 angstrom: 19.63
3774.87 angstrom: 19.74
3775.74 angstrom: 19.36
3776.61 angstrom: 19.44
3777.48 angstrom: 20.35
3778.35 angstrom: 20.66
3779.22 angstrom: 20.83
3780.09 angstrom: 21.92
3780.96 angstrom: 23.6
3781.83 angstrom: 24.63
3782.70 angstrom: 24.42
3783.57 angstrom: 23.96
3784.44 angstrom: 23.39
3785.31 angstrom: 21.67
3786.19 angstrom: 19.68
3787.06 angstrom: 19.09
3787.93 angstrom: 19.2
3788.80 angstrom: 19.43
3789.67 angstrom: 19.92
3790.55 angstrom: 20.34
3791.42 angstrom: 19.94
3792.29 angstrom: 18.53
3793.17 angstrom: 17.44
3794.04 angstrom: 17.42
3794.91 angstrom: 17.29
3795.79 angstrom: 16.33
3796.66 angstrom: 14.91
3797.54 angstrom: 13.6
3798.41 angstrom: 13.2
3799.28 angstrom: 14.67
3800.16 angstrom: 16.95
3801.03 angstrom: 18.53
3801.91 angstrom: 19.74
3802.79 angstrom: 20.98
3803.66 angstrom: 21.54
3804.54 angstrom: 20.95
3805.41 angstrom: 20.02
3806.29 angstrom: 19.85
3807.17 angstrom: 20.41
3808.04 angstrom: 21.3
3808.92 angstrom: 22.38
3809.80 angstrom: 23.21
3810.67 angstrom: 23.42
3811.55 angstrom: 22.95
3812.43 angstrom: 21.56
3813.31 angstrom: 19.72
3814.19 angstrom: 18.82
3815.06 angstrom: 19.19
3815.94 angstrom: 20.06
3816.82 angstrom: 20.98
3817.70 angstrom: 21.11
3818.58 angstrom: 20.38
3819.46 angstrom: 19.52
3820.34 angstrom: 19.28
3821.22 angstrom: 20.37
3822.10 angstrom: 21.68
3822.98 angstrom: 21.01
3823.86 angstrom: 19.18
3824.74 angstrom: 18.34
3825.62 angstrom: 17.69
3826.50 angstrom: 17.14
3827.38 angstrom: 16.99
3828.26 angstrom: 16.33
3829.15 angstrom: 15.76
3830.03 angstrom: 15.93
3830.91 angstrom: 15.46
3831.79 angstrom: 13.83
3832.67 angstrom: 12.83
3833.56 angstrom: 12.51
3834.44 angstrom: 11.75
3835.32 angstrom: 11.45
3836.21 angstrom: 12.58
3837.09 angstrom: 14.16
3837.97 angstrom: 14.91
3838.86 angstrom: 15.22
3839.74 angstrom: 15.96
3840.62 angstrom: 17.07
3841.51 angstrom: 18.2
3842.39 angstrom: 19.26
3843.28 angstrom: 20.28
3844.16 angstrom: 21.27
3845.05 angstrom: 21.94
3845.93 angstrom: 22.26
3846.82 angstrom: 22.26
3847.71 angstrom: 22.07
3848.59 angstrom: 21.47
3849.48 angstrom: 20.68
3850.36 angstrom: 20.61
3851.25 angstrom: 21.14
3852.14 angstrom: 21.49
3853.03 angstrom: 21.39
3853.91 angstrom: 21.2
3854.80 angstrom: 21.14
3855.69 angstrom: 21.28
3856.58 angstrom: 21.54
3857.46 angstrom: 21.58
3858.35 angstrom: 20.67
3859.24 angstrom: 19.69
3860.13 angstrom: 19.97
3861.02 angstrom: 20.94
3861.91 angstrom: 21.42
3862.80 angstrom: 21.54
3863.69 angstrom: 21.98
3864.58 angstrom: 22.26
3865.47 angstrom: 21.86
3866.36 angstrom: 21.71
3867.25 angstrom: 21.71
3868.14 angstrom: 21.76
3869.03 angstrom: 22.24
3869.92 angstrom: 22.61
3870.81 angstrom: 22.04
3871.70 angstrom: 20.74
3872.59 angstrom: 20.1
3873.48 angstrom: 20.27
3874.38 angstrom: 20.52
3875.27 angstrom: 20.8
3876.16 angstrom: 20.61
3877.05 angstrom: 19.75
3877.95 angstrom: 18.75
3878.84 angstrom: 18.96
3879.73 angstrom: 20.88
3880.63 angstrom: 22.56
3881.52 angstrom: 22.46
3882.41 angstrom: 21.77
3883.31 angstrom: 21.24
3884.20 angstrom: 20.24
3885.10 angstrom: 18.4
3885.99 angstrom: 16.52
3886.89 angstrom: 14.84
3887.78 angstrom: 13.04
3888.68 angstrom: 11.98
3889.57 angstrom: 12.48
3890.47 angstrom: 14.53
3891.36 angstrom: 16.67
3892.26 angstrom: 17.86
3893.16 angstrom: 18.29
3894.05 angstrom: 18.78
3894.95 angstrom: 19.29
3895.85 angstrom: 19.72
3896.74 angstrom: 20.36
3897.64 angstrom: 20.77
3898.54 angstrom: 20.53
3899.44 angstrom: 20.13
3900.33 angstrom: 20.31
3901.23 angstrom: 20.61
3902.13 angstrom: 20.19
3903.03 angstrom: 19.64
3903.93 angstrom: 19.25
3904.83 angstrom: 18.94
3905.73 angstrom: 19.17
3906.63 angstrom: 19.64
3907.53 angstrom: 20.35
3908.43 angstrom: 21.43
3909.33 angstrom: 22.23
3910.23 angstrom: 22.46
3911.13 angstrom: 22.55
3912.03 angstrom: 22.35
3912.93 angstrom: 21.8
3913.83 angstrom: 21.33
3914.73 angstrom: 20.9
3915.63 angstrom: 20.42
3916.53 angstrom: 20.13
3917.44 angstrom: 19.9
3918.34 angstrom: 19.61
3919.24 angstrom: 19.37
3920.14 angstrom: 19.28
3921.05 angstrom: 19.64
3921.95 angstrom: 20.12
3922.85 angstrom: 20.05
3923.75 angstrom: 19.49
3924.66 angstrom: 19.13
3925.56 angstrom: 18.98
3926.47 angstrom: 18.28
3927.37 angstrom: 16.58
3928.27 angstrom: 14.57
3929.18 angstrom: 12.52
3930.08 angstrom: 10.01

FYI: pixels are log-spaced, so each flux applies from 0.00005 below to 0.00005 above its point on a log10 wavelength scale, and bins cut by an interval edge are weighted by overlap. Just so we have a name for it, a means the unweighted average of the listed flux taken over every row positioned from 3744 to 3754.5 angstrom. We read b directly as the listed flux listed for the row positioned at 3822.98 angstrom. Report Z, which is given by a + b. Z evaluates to 37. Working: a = 16.0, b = 21.01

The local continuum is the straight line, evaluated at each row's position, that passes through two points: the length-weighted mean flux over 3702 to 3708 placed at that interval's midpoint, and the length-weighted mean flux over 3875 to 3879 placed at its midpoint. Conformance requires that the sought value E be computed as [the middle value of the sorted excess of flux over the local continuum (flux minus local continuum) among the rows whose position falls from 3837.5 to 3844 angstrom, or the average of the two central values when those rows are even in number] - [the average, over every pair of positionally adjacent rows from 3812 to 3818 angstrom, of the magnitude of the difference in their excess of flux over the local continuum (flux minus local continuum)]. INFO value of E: -3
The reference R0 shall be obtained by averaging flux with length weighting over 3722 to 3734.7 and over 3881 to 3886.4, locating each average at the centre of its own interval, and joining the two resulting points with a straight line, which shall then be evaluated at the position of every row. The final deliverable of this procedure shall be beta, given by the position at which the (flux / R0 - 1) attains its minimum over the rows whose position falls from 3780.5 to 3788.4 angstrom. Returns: 3787.06 angstrom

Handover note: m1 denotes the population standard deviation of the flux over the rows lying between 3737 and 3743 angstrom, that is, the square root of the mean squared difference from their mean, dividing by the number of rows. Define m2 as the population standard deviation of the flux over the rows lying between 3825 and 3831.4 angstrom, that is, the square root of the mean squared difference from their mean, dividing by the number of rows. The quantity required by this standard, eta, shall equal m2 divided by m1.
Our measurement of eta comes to 0.6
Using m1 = 1.3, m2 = 0.8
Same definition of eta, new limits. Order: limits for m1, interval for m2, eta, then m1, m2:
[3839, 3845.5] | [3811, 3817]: 0.7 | 2.0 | 1.3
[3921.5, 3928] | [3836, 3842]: 1.5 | 1.1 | 1.7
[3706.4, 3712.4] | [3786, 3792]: 1.4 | 0.3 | 0.4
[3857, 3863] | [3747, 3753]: 2.6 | 0.7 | 1.8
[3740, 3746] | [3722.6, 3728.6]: 1.3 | 0.8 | 1.1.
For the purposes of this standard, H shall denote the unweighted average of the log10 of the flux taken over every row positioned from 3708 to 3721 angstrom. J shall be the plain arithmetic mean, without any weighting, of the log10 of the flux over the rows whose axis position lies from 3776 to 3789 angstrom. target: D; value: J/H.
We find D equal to 1.07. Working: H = 1.24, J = 1.33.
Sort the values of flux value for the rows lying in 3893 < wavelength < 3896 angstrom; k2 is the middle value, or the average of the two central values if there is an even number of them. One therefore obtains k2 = 19.0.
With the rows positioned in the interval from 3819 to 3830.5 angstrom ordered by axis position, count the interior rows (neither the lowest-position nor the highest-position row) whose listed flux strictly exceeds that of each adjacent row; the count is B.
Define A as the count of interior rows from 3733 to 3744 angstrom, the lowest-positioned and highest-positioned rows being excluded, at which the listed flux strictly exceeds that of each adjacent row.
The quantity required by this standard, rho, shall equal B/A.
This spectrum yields 1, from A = 1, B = 1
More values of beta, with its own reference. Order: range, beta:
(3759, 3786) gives 3770.53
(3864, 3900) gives 3888.68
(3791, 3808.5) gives 3798.41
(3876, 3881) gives 3877.95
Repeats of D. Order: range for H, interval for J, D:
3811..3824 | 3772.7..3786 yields 1.02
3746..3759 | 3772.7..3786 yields 1.09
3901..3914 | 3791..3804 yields 0.94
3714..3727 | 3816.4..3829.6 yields 1.05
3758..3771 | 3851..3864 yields 1.07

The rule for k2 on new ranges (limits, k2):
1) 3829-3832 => 15.6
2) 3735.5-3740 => 15.7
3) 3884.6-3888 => 15.7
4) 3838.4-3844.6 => 18.2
